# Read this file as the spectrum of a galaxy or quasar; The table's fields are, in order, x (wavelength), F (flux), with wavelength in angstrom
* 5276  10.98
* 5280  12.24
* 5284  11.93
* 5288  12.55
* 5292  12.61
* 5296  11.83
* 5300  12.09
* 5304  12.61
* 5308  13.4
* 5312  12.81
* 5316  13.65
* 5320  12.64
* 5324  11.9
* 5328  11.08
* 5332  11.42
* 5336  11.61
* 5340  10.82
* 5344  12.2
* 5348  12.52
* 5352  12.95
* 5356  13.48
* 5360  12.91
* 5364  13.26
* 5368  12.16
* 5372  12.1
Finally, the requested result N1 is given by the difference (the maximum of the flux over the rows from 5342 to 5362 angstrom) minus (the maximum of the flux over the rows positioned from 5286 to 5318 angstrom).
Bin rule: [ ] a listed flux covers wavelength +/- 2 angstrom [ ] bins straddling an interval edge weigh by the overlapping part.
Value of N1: -0.2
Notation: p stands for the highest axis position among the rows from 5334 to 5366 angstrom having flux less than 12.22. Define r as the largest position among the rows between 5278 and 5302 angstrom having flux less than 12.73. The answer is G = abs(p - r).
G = 44 angstrom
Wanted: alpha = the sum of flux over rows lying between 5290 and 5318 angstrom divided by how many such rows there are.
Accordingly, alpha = 12.7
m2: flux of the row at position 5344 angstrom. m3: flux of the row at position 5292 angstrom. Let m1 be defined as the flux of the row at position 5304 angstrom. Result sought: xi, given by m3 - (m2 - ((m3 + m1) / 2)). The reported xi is 13.0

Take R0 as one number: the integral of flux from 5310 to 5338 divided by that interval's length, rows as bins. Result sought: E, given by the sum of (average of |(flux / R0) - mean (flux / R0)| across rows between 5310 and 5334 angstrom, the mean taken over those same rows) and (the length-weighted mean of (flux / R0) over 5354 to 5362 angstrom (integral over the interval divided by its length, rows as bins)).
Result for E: 1.15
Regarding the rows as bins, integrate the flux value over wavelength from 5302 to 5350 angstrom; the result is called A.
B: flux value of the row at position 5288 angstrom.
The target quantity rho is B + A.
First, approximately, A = 587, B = 12.55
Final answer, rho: 599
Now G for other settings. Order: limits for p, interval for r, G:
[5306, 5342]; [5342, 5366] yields 8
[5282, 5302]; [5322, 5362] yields 48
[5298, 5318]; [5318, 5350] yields 48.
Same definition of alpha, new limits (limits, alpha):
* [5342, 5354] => 12.6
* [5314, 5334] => 12.1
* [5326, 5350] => 11.6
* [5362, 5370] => 12.7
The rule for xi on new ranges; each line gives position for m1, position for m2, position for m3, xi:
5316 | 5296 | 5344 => 13.3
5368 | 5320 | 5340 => 9.7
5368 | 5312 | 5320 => 12.2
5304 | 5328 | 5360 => 14.6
